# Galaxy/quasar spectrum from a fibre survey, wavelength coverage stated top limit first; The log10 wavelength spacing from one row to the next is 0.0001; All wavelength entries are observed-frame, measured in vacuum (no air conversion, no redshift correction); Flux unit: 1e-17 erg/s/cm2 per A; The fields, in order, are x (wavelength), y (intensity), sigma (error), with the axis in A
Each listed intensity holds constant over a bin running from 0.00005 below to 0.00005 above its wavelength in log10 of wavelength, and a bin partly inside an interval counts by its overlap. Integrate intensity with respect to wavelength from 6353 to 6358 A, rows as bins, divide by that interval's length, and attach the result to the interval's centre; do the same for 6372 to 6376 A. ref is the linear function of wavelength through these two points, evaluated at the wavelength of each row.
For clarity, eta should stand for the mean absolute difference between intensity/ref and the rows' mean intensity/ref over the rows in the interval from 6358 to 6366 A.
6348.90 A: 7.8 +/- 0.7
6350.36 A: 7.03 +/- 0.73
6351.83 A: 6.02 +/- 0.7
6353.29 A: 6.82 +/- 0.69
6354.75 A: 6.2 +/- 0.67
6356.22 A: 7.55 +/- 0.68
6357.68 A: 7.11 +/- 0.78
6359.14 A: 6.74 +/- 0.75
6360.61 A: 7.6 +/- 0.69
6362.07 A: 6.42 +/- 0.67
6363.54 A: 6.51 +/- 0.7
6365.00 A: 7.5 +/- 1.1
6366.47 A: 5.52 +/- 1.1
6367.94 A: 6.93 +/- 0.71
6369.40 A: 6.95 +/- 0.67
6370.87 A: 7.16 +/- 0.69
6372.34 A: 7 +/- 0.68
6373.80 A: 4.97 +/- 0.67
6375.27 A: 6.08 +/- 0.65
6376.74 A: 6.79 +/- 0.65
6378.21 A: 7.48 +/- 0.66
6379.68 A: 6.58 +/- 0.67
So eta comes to 0.078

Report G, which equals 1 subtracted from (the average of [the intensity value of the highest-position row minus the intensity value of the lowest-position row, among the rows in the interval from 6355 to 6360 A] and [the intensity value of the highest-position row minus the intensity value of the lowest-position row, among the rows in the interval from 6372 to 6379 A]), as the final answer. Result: -1.2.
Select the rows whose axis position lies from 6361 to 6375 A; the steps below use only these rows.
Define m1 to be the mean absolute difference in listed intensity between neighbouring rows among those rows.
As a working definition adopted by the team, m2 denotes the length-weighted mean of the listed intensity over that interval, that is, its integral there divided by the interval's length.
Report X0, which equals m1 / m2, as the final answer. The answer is 0.131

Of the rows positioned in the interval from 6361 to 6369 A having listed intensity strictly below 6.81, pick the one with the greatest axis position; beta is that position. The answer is 6366.47 A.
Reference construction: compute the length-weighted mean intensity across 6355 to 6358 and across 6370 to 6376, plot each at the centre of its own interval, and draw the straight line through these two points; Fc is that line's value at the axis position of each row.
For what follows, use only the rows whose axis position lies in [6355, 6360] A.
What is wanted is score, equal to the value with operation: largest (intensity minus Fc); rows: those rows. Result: 0.4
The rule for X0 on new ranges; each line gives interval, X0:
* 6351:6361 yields 0.108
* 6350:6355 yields 0.124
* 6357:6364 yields 0.091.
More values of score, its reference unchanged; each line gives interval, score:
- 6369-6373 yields 0.7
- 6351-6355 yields -0.5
